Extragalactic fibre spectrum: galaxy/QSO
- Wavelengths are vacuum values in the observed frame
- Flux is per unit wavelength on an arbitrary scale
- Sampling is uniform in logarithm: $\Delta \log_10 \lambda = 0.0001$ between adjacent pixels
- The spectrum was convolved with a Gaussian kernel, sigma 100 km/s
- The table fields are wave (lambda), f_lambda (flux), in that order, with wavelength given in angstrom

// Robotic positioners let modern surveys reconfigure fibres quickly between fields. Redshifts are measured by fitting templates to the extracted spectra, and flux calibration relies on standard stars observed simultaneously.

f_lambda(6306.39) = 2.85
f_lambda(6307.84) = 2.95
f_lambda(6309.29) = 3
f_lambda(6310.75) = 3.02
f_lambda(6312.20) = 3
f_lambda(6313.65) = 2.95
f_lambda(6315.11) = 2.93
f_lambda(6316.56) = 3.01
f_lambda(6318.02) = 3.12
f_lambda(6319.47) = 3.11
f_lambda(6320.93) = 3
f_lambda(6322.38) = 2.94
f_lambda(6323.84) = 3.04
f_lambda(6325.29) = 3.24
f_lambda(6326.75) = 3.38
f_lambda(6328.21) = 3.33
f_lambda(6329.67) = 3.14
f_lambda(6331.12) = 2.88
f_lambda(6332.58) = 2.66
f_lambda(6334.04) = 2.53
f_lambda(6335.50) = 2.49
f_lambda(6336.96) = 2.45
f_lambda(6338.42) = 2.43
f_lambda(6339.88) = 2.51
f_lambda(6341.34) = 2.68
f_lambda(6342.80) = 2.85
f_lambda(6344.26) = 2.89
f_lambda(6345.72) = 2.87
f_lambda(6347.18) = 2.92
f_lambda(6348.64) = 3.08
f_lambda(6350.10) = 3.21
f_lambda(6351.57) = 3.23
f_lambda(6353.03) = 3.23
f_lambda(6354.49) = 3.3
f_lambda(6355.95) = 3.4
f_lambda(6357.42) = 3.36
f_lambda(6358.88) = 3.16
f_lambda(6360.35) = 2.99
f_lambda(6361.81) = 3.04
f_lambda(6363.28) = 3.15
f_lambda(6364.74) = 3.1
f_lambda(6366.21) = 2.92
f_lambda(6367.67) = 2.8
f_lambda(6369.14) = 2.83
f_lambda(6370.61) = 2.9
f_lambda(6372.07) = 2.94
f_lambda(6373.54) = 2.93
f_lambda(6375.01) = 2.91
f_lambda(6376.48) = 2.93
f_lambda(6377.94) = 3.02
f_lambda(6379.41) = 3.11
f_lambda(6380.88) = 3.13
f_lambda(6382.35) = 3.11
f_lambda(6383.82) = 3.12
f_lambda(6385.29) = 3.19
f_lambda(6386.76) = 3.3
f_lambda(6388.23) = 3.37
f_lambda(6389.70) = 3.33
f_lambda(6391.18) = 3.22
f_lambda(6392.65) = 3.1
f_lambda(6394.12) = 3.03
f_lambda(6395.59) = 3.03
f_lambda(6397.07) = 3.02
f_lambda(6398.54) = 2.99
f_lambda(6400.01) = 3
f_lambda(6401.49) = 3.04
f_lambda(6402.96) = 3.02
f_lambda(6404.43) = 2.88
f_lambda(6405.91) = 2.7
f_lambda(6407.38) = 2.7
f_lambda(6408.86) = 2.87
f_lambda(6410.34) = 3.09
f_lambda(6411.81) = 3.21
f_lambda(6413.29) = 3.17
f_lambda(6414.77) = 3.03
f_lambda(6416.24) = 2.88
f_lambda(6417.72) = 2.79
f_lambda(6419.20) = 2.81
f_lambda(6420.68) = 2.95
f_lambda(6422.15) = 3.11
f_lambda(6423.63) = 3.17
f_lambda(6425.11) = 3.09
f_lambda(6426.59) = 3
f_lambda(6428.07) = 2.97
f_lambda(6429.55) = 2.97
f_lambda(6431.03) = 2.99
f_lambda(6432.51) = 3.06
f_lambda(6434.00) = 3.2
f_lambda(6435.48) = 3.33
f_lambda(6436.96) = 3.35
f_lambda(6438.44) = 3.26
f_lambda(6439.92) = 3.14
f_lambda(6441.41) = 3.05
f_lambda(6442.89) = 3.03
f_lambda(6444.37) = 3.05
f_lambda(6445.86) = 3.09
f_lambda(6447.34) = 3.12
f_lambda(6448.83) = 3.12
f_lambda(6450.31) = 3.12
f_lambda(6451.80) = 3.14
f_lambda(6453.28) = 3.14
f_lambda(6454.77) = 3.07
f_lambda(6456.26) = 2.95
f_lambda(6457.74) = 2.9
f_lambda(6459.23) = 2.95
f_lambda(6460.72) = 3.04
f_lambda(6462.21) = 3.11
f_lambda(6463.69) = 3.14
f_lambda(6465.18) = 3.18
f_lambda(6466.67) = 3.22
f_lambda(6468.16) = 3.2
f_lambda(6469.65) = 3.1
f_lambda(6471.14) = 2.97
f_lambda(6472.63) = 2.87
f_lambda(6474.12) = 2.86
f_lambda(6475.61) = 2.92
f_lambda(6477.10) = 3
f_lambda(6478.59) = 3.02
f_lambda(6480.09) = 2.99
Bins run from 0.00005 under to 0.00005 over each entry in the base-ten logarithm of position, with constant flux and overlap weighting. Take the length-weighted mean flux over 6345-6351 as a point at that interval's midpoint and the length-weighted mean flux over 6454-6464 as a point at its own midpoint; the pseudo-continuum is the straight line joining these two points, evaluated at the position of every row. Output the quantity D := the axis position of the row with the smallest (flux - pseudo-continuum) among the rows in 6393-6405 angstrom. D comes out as 6404.43 angstrom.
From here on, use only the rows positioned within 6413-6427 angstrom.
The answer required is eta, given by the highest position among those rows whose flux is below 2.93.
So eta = 6419.20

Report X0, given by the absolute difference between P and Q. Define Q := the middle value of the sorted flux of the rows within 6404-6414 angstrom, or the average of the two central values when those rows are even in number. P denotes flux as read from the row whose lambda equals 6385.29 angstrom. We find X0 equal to 0.31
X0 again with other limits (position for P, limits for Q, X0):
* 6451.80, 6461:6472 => 0.00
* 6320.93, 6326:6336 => 0.12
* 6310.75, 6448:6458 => 0.10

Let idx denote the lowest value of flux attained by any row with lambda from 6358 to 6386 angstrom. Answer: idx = 2.8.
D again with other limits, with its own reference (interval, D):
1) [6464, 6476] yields 6474.12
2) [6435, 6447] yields 6442.89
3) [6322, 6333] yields 6332.58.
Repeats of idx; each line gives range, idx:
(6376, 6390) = 2.93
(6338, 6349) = 2.43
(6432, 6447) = 3.03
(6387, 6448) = 2.7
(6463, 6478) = 2.86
